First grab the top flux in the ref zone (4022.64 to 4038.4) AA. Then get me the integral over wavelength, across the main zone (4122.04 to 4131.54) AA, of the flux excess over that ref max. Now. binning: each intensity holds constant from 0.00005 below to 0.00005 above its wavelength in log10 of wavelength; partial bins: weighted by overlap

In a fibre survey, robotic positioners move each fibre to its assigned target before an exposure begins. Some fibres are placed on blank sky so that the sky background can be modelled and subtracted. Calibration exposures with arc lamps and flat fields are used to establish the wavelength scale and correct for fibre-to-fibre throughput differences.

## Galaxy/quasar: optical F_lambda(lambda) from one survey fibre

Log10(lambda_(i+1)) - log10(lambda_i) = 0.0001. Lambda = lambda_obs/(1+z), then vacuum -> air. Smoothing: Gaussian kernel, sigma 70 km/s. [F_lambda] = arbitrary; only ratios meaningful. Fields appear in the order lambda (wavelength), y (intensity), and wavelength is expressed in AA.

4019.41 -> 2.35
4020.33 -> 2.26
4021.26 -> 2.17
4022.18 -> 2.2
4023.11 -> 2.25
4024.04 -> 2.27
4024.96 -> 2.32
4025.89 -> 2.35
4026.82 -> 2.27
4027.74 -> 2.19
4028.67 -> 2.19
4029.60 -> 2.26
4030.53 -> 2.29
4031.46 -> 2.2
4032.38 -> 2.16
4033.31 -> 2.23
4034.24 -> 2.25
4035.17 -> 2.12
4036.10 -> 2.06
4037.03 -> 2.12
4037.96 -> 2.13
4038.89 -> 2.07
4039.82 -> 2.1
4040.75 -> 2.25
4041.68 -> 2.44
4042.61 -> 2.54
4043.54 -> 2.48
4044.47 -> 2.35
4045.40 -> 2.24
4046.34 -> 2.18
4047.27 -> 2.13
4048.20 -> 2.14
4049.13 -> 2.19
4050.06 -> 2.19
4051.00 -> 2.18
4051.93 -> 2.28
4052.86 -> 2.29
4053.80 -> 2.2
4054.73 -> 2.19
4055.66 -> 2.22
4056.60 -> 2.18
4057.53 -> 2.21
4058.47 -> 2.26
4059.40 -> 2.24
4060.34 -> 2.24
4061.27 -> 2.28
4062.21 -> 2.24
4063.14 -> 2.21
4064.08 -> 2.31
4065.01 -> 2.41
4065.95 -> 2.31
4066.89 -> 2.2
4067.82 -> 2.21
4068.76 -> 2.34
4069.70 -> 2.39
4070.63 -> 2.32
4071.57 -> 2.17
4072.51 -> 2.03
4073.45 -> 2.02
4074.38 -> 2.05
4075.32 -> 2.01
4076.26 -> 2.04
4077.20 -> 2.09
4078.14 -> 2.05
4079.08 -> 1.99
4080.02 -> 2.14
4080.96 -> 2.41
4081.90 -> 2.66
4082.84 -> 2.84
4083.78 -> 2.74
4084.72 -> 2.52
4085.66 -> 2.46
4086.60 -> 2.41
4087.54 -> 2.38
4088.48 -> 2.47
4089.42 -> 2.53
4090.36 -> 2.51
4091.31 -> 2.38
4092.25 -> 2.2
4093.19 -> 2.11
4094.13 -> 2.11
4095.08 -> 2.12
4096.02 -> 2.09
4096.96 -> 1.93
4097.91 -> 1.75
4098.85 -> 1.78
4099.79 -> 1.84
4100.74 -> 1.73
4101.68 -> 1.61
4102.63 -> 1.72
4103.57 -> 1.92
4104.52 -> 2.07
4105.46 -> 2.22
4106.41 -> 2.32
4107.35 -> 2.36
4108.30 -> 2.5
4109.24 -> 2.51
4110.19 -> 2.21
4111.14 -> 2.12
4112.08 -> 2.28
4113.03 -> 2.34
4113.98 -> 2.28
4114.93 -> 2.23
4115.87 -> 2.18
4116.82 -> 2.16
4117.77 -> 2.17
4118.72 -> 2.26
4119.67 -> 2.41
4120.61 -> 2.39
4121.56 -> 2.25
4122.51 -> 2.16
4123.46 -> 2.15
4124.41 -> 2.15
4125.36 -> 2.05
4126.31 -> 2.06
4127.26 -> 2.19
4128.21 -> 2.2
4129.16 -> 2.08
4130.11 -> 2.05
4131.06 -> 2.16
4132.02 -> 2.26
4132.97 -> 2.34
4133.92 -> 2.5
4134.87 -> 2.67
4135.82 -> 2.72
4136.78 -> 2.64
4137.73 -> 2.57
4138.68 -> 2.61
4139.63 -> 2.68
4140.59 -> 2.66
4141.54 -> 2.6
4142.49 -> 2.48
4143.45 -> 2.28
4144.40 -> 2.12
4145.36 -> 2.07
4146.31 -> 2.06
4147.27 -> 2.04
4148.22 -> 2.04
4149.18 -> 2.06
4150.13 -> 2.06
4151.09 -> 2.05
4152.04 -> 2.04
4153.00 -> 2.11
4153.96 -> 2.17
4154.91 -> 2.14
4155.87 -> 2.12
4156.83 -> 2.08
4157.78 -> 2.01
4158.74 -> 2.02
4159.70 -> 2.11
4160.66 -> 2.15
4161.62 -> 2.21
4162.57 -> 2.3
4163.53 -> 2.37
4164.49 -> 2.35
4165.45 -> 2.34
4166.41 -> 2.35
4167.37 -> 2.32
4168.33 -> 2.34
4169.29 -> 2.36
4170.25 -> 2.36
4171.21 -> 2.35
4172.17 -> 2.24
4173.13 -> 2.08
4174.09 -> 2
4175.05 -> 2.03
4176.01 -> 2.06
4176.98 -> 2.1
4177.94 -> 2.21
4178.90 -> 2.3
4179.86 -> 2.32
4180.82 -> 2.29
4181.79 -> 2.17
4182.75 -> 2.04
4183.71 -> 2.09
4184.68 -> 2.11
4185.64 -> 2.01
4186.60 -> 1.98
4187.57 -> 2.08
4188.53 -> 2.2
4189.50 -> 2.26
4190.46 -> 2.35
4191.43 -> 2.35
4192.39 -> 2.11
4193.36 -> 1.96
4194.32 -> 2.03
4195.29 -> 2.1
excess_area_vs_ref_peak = -2.1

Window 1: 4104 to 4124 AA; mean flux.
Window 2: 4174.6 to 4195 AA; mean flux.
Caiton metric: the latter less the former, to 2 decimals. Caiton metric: -0.12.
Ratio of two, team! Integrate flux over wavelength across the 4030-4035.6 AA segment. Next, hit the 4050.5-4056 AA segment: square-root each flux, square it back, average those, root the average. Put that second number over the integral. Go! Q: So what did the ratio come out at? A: 0.121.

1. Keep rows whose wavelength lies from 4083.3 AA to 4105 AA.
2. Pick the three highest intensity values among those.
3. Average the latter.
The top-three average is 2.60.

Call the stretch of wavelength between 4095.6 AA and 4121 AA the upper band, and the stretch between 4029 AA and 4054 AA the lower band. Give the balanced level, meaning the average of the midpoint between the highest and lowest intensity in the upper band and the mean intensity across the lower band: 2.14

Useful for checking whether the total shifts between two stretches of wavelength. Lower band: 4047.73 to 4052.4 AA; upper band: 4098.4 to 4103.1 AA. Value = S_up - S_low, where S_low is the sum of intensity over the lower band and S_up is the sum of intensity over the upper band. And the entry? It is -2.3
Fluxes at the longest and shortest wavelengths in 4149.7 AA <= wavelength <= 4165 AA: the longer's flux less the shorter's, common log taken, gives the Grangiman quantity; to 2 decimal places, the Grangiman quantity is -0.54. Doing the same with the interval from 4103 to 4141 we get -0.13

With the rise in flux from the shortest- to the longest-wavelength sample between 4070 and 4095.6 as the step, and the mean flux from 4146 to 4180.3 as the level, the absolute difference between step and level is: 2.37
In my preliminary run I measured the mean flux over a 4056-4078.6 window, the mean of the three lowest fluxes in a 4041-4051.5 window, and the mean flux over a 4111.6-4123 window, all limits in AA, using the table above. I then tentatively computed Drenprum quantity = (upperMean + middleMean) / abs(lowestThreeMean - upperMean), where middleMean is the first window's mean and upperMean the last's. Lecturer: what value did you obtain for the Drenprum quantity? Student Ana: 41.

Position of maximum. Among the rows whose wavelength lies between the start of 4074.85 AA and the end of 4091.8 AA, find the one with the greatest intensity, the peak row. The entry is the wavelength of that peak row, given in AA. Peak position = 4082.84 AA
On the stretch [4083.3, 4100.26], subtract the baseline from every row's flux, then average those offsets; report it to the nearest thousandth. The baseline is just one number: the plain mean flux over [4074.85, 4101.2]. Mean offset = 0.016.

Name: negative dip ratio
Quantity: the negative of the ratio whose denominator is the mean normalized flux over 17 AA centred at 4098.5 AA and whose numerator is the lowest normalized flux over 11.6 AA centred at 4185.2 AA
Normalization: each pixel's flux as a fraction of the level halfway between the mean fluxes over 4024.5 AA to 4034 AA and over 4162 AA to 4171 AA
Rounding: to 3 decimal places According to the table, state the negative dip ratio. -0.979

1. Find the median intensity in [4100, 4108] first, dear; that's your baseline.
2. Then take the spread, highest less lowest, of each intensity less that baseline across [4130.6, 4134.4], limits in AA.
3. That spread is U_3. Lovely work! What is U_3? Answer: 0.34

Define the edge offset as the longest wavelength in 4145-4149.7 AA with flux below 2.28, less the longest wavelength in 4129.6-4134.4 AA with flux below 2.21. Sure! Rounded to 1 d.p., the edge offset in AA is 18.1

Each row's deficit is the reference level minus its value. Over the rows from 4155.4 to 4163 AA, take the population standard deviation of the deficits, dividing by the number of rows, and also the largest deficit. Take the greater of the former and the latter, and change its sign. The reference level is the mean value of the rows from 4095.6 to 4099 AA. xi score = -0.090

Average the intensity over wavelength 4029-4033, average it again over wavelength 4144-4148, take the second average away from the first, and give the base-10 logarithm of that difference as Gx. -0.8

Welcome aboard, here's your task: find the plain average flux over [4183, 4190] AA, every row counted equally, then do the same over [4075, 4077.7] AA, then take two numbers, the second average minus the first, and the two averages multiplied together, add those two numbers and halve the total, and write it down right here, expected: 2.12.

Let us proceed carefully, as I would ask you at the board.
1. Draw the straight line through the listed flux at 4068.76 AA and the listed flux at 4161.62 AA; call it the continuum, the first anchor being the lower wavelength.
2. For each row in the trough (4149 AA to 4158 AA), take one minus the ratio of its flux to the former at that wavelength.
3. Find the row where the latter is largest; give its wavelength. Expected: 4157.78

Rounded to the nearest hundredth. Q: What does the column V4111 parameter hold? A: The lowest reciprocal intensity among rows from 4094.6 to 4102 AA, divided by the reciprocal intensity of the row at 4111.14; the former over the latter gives 1.00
